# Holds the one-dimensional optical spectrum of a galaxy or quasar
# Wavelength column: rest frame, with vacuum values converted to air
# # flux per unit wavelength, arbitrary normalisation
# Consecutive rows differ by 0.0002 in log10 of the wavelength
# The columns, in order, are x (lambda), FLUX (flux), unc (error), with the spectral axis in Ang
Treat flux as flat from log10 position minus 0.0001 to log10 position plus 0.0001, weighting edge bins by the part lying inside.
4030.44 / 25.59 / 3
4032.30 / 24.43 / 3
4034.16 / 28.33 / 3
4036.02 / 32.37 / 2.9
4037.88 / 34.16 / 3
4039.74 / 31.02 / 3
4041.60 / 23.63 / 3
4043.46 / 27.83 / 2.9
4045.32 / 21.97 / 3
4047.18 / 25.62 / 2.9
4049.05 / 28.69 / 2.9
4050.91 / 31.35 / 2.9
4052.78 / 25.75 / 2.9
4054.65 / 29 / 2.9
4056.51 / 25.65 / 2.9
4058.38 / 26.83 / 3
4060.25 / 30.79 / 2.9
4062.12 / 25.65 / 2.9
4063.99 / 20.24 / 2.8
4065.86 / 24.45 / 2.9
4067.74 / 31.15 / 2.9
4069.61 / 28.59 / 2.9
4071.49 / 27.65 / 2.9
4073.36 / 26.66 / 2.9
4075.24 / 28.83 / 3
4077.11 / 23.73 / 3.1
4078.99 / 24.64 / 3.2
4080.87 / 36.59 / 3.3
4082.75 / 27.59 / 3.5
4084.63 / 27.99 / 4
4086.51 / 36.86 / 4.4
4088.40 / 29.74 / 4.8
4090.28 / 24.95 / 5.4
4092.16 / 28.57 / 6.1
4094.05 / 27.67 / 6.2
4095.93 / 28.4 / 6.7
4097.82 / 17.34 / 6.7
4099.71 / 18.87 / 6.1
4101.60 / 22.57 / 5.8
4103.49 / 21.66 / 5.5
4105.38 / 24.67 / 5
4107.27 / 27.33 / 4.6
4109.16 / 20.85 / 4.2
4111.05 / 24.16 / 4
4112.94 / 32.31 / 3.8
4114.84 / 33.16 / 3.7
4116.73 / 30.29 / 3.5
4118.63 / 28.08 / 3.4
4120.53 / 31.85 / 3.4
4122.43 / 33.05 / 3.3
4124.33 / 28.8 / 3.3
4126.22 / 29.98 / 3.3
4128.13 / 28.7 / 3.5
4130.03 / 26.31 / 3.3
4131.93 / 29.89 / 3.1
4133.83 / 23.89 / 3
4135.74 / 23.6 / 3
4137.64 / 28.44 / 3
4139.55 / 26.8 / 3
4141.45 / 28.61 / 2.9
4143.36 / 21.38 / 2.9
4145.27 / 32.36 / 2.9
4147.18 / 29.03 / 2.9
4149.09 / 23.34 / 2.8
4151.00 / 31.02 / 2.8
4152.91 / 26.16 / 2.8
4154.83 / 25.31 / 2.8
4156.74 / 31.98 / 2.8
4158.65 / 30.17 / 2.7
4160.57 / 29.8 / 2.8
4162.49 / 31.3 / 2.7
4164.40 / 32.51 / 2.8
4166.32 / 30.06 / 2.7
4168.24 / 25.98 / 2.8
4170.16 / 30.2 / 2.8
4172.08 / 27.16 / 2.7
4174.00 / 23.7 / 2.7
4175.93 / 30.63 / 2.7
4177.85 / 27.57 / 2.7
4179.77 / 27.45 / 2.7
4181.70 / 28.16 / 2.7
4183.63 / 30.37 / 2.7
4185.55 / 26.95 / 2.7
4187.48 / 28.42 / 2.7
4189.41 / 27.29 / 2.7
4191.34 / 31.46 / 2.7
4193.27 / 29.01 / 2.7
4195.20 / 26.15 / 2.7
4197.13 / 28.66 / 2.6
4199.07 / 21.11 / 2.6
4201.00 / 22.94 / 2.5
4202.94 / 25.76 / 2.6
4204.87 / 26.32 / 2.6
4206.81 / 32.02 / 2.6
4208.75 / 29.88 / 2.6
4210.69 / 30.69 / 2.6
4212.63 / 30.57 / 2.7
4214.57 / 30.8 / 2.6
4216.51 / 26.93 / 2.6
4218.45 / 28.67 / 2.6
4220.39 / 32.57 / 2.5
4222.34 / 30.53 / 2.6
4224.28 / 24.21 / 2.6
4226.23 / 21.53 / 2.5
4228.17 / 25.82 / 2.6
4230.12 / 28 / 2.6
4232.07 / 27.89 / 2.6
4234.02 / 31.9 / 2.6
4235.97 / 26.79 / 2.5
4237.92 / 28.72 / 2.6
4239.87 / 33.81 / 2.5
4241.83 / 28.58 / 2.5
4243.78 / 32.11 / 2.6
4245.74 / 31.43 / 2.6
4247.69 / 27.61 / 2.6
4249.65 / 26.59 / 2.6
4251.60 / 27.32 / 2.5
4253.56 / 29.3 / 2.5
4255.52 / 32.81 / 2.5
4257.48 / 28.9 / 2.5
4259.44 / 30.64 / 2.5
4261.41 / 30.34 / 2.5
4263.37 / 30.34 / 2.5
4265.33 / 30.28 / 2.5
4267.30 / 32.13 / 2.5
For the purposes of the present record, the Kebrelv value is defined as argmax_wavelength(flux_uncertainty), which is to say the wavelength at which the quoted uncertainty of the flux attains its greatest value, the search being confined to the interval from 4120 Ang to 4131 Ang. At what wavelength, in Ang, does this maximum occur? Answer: 4128.13 Ang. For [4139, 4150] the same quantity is 4139.55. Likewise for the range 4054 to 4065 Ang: 4058.38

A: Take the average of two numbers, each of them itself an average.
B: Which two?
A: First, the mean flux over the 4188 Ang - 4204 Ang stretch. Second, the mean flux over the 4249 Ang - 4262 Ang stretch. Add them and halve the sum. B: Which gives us 28.0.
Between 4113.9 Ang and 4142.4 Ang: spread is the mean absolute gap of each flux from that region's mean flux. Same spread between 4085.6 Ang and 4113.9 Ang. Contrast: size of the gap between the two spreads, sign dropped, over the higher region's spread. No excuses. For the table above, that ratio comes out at 1.0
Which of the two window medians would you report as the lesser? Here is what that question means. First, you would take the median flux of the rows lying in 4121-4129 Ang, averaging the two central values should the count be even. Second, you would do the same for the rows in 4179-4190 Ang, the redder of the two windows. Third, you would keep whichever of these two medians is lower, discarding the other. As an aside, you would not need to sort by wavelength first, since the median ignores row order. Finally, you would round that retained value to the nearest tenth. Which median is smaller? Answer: 27.8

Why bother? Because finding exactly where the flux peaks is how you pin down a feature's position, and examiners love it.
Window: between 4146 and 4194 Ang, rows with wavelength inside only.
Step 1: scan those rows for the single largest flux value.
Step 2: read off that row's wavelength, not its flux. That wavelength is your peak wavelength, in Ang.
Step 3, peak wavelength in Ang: 4164.40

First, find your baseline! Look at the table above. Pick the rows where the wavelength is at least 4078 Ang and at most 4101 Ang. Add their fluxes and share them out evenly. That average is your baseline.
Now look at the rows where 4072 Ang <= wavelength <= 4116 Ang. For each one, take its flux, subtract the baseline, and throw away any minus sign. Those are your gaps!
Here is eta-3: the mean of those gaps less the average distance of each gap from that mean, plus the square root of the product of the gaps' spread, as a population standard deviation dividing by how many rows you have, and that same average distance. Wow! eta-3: 4.0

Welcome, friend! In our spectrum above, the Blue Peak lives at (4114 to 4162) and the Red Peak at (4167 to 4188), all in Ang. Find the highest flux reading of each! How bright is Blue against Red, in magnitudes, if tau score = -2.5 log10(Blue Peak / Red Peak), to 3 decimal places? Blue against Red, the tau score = -0.086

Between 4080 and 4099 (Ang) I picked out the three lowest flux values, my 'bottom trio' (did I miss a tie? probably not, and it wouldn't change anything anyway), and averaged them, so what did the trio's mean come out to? 23.3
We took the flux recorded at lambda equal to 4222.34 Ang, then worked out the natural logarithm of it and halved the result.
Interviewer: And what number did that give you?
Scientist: 1.71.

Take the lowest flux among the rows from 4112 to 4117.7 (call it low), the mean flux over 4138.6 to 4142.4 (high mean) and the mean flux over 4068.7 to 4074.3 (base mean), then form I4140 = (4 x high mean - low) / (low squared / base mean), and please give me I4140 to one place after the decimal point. 2.4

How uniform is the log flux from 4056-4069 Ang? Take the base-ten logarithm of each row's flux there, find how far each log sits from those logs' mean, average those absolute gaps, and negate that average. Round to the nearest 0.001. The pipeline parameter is -0.045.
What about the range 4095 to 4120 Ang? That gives -0.073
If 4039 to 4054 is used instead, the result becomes -0.044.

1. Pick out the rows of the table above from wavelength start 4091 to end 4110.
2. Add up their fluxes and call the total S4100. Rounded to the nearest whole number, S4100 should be 238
